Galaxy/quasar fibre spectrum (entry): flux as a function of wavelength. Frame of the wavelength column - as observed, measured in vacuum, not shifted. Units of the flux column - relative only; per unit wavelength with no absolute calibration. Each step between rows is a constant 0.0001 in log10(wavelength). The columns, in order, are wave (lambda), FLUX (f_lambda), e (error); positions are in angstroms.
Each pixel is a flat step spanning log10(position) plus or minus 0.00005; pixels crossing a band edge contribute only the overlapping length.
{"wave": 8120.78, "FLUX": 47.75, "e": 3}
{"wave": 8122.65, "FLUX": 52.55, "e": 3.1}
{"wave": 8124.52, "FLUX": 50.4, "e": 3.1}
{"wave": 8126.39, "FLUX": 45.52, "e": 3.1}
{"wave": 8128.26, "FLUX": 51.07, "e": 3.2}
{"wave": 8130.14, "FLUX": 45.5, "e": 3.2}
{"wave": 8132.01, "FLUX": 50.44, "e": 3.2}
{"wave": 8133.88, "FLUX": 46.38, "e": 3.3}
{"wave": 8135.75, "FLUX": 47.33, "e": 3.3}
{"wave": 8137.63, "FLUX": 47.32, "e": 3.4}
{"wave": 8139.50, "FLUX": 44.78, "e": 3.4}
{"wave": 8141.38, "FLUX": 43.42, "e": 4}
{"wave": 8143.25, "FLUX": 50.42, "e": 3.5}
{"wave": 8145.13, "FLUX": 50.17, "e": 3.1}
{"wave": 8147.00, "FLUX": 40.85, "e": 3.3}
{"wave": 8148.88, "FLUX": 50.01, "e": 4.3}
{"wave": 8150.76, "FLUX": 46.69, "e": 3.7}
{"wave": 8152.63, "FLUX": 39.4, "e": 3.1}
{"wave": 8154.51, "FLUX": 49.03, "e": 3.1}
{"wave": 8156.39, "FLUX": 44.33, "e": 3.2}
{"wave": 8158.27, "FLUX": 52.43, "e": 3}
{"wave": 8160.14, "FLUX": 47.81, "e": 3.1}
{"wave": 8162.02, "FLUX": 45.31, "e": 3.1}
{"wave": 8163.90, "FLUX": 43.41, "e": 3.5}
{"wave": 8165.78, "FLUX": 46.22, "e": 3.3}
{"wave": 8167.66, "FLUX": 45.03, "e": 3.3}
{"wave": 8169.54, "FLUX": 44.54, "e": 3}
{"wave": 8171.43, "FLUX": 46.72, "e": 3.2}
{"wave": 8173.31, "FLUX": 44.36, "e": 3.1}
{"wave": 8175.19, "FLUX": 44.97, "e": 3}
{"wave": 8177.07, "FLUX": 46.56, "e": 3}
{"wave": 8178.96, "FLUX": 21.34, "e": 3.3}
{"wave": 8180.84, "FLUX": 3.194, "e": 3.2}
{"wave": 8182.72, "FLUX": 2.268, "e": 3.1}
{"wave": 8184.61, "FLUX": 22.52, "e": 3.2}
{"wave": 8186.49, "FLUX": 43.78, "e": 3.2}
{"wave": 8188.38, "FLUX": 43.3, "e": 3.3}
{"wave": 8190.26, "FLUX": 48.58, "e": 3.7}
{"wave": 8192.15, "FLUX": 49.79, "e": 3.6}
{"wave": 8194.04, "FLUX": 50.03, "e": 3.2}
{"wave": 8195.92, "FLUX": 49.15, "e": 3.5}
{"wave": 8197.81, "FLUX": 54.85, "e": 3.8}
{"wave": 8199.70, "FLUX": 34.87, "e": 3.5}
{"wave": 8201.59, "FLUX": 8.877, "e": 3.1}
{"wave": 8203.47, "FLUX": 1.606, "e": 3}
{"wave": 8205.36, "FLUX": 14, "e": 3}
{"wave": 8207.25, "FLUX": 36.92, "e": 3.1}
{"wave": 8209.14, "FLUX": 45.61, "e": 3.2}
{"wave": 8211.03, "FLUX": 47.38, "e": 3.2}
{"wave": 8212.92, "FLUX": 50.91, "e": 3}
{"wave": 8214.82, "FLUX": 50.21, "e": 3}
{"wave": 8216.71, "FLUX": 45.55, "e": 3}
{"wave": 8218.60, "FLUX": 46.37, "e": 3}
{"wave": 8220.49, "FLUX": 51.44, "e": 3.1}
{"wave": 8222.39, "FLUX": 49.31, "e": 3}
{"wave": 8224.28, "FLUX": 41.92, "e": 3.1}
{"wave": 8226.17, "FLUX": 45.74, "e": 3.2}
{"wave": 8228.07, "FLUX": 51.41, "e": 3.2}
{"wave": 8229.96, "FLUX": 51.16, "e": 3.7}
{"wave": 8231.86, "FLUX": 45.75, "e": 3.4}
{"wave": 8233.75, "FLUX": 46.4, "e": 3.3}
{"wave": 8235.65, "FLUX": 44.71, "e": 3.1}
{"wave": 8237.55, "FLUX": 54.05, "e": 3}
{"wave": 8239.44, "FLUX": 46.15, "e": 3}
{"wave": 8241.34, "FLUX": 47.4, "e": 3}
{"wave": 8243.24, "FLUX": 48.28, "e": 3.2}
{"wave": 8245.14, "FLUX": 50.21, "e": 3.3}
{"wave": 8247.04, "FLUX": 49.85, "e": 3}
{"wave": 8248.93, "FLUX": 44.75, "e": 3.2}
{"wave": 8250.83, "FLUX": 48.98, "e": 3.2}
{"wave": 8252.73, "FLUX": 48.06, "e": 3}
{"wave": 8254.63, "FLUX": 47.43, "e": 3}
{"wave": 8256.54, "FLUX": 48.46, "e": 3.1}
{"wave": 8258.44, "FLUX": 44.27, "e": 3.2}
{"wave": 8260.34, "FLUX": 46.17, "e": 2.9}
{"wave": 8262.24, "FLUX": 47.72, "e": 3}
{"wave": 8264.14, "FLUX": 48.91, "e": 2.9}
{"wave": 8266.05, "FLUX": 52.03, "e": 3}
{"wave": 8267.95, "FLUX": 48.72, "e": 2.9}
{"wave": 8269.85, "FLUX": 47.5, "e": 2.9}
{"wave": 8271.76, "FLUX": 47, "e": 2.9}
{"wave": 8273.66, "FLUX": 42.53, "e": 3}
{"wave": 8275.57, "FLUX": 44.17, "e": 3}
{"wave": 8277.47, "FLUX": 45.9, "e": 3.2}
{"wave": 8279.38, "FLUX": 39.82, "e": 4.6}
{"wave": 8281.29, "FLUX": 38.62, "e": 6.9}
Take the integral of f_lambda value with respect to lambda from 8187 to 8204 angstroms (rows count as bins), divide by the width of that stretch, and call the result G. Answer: 38.9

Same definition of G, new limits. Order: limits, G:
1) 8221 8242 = 47.7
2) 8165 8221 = 37.9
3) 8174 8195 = 34.4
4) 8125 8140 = 47.5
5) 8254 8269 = 48.0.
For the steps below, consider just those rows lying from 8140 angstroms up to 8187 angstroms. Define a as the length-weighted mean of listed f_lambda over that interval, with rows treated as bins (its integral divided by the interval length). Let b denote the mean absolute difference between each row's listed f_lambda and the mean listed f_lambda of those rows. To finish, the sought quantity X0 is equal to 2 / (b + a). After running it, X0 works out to 0.0402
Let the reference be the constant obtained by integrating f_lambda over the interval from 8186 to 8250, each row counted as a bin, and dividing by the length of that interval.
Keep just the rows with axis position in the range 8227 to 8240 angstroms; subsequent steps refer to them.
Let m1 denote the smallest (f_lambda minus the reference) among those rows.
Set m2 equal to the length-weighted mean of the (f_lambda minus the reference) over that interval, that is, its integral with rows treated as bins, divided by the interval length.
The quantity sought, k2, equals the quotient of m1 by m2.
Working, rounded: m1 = 1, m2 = 4.7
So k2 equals 0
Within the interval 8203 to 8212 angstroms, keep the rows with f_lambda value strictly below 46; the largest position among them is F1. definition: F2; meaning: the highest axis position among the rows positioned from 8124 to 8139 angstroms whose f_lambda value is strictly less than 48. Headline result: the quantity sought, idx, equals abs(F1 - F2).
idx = 71.5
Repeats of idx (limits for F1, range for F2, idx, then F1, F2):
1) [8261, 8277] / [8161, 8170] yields 106.0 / 8275.57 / 8169.54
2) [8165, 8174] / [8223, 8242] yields 68.0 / 8173.31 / 8241.34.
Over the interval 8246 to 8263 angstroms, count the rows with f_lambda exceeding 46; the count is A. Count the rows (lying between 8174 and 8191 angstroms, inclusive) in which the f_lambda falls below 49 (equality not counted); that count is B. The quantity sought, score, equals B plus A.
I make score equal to 16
